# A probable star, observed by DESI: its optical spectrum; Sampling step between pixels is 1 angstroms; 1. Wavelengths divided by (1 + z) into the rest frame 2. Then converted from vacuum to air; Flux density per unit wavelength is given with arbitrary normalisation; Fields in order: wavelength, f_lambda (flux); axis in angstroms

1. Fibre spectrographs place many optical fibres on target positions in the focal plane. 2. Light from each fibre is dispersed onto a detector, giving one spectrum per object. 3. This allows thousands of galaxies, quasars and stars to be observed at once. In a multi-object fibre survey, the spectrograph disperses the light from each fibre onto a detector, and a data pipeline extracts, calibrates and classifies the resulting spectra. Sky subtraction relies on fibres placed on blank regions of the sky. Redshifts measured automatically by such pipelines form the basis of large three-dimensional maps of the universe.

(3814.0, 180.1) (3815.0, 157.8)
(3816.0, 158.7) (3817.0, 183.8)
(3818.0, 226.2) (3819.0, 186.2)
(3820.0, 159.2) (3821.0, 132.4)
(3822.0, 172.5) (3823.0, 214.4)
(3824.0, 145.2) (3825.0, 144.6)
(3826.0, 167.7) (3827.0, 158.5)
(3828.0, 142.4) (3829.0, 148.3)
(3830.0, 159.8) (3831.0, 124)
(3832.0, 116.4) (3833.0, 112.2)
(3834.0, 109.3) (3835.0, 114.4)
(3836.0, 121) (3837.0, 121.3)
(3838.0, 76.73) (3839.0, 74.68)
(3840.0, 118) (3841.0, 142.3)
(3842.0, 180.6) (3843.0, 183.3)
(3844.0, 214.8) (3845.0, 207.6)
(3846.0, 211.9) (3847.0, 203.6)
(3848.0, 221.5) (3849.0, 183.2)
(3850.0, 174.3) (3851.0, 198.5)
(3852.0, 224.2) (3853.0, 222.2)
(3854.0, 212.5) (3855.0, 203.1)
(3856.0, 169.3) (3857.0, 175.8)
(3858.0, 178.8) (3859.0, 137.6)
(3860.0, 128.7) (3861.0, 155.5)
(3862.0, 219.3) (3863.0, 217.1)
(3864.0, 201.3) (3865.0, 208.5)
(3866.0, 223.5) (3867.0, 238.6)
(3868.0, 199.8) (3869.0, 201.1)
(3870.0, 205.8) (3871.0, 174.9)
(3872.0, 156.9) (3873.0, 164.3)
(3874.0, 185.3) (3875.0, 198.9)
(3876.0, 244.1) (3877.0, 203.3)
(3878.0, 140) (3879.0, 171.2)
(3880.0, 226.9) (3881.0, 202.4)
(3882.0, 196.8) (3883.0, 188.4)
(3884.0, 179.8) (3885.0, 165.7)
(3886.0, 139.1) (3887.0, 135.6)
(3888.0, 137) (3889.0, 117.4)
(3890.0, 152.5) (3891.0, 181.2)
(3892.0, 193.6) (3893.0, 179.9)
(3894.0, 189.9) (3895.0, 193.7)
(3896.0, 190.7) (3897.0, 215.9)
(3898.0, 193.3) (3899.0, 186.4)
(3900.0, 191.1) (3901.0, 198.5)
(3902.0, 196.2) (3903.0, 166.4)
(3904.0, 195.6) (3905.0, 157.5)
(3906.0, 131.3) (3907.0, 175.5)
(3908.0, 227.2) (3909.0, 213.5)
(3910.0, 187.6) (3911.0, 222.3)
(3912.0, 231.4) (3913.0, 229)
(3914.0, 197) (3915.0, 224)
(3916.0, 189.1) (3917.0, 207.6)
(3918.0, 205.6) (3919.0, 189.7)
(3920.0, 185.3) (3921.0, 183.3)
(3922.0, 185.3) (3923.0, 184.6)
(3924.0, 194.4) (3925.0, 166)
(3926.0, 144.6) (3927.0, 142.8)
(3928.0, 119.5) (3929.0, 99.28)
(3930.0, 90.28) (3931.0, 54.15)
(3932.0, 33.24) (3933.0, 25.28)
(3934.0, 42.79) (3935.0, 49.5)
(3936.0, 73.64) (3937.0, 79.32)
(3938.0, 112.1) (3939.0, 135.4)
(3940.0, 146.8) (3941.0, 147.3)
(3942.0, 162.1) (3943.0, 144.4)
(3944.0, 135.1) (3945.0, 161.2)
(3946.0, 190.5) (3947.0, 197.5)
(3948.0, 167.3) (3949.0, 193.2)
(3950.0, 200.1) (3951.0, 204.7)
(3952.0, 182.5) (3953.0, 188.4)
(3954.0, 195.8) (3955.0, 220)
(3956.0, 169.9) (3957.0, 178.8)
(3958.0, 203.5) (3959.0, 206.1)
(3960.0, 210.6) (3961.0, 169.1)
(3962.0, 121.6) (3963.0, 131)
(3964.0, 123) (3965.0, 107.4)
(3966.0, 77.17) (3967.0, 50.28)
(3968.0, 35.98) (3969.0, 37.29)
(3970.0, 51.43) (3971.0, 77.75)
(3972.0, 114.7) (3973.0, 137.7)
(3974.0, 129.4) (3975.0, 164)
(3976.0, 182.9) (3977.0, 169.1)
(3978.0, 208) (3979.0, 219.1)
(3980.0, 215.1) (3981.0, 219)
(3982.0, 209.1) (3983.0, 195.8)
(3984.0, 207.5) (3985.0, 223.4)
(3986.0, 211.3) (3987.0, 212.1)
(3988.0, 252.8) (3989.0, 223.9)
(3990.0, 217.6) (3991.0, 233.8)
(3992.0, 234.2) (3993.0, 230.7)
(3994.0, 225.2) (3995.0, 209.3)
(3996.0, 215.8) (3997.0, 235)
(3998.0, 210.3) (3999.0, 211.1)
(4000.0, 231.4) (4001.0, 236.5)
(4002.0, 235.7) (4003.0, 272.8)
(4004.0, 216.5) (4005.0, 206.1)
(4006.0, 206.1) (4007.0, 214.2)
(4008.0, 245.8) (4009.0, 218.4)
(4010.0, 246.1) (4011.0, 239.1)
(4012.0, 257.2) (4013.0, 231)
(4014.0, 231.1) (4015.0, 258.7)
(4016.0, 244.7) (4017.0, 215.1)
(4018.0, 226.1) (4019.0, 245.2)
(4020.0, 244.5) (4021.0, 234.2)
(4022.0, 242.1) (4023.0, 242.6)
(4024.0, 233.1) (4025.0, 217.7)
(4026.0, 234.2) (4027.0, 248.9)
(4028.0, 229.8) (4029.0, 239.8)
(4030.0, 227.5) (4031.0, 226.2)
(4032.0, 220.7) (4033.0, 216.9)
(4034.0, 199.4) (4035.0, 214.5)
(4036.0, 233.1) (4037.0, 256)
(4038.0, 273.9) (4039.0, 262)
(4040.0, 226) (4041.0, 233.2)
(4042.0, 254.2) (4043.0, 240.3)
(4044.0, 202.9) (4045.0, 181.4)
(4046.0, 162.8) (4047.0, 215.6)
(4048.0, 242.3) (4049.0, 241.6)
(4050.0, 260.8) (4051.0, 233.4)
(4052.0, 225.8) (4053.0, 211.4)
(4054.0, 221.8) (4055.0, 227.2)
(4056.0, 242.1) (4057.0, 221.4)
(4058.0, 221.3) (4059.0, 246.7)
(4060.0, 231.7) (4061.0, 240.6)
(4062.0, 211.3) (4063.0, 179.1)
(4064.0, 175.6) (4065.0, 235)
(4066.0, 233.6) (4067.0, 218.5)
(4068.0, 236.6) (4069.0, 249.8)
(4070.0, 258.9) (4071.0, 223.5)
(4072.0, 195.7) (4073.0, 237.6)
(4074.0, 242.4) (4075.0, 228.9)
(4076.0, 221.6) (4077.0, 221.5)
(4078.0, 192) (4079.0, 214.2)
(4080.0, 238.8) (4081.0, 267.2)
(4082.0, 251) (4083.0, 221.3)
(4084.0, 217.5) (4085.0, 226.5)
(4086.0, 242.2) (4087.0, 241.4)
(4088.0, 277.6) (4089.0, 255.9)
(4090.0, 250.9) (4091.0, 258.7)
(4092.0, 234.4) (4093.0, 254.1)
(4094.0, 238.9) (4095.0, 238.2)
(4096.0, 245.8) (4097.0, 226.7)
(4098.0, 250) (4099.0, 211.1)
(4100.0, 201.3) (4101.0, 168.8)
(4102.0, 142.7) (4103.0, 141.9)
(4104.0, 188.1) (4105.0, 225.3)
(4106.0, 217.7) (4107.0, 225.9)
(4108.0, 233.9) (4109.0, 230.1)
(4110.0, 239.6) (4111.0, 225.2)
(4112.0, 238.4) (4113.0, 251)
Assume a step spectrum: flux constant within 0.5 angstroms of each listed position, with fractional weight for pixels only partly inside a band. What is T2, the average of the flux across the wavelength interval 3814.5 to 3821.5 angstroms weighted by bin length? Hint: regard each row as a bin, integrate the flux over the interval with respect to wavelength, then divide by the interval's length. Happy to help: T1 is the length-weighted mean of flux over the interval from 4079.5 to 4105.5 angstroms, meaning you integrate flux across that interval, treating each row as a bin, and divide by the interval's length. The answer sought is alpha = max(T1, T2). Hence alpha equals 228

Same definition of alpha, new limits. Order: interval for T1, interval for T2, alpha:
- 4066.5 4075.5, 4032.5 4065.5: 232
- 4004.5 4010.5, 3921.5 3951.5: 223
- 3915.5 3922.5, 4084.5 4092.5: 248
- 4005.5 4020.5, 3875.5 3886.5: 235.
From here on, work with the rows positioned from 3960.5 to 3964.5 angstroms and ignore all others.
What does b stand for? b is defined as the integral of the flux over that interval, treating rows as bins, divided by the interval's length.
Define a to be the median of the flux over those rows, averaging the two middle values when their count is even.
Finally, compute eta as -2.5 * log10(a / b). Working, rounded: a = 127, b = 136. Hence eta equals 0.076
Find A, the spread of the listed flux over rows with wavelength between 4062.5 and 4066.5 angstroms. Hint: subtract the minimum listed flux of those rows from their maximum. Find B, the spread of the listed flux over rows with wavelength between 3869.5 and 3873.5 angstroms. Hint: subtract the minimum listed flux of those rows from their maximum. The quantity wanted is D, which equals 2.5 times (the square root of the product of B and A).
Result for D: 135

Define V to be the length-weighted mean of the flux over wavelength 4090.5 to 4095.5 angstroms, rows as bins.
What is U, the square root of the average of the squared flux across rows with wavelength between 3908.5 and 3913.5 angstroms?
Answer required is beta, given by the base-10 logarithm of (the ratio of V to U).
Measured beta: 0.05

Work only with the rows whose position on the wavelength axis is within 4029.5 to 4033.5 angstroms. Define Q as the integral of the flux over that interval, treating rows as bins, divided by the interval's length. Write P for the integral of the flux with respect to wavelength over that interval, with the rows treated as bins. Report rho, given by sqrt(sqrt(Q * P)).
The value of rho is 21.1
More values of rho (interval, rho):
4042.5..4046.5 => 19.8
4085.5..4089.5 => 22.6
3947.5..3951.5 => 19.6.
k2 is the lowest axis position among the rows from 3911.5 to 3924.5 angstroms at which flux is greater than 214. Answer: 3912.0 angstroms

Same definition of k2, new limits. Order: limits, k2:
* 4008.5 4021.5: 4009.0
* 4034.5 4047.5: 4035.0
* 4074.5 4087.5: 4075.0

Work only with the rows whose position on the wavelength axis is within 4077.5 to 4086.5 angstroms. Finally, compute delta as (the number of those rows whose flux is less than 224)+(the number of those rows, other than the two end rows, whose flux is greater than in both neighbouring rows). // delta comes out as 5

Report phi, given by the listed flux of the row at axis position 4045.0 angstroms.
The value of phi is 181.4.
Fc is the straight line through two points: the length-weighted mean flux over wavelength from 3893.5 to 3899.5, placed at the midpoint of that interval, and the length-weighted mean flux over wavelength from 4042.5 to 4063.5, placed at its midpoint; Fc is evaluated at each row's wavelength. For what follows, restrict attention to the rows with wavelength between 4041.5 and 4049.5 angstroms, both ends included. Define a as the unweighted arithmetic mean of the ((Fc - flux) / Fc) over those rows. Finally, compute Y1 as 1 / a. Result 73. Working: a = 0.01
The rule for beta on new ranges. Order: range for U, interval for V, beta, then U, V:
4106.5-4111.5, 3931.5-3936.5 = -0.71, 231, 45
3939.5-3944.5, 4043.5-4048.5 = 0.13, 147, 201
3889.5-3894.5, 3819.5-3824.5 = -0.04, 180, 165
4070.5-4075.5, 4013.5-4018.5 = 0.02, 226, 235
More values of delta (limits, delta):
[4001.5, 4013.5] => 9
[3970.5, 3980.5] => 13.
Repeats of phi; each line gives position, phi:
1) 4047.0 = 215.6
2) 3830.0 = 159.8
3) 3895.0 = 193.7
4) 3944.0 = 135.1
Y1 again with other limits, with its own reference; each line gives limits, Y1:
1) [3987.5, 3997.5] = -13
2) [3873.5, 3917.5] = 26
